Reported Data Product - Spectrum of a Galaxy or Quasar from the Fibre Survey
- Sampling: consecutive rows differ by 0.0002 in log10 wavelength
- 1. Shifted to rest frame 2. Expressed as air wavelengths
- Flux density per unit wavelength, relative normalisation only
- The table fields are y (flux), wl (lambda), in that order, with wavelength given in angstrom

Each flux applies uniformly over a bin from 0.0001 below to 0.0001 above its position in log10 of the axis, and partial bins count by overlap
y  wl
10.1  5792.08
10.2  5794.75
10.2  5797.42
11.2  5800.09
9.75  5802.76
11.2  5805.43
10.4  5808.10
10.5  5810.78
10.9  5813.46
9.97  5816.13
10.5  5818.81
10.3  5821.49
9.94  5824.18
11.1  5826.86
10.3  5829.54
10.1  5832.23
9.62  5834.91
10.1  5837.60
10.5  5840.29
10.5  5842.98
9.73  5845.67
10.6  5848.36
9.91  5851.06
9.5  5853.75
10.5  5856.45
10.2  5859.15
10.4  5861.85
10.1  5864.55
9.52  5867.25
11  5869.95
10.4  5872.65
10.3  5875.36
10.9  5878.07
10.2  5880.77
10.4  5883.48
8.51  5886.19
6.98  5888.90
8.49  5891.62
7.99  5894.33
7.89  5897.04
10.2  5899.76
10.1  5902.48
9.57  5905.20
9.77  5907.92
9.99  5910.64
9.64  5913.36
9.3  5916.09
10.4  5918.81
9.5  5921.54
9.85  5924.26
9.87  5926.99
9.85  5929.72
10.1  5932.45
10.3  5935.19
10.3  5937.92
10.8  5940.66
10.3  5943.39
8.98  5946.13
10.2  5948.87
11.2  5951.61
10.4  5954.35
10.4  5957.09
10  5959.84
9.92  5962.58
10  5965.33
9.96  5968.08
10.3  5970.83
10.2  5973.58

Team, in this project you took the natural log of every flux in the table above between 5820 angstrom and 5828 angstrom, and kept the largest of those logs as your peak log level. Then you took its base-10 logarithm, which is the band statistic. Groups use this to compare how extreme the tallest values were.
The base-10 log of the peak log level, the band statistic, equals 0.381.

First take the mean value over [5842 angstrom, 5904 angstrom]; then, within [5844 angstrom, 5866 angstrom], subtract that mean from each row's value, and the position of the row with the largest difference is 5848.36 angstrom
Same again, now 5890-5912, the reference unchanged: 5899.76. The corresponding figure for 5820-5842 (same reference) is 5826.86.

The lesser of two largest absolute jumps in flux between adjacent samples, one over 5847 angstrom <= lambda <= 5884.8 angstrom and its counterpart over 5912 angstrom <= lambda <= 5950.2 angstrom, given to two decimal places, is 1.32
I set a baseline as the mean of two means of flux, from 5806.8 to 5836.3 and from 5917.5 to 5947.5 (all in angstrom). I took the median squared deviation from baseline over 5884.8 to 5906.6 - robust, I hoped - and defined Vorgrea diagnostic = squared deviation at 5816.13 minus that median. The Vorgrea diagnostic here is -2.8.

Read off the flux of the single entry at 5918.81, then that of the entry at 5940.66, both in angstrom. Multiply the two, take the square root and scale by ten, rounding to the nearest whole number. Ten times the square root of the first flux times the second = 106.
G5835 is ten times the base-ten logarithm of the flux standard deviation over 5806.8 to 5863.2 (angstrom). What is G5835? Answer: -4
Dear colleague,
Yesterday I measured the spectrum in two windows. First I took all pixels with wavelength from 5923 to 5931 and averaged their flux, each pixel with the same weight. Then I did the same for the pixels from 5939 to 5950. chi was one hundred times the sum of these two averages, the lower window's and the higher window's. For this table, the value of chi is 1993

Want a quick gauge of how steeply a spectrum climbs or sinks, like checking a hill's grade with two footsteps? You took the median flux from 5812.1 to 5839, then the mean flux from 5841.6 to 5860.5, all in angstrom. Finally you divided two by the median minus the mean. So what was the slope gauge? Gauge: 30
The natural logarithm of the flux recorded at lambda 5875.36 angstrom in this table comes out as 2.33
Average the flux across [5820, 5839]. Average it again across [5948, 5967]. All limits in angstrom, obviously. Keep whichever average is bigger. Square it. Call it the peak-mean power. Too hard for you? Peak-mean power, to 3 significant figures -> 106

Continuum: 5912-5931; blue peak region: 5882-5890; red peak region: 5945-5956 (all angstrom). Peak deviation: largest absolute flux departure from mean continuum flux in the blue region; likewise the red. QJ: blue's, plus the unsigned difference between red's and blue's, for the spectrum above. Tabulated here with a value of 4.2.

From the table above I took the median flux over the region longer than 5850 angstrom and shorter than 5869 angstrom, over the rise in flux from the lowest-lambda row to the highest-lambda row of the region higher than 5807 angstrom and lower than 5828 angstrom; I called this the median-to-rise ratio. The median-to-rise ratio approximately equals 14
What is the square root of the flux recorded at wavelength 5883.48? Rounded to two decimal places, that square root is 3.22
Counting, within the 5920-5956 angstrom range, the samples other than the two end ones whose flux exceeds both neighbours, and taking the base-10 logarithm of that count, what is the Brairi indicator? 0.48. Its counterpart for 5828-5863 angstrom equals 0.30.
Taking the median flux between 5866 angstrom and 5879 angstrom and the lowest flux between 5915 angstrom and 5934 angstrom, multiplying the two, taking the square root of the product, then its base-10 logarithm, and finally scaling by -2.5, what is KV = -2.48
